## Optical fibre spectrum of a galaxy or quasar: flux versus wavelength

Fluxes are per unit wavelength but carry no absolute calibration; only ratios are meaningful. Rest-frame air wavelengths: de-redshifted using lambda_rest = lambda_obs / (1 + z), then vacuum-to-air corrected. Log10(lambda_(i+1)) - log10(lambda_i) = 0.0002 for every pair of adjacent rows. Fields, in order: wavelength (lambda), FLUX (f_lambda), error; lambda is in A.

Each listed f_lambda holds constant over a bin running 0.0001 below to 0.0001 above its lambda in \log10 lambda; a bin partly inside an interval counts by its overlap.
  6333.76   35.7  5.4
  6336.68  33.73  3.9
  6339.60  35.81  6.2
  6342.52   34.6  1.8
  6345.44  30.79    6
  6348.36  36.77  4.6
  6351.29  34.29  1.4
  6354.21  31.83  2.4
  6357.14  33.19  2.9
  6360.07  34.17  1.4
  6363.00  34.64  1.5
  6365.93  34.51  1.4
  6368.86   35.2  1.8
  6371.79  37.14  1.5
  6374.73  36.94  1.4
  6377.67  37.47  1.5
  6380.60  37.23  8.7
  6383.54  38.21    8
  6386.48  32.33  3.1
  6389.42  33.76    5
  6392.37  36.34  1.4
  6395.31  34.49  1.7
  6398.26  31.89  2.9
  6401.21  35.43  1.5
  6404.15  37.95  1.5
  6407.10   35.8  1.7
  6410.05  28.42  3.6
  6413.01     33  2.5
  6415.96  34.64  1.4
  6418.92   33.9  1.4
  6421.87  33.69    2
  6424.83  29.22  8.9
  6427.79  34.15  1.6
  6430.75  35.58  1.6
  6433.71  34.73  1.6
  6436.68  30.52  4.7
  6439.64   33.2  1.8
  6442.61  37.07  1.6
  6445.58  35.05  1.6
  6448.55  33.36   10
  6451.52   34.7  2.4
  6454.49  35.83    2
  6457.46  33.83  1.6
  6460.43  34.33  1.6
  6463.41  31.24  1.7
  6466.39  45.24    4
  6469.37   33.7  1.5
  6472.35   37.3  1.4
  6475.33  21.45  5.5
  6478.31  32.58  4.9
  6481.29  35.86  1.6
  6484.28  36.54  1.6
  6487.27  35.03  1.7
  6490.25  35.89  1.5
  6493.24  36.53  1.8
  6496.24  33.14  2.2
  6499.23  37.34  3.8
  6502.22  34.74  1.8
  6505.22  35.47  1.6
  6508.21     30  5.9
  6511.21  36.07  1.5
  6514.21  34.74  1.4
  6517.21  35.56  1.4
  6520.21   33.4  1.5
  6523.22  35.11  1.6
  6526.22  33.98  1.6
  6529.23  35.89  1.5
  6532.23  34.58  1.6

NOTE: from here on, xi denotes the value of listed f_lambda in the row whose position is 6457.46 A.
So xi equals 33.83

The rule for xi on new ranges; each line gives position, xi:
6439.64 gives 33.2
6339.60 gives 35.81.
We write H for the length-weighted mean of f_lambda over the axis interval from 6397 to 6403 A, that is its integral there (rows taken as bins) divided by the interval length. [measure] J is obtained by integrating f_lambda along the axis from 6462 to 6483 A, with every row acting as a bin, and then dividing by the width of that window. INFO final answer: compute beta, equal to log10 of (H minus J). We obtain -1.36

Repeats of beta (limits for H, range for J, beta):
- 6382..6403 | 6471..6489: 0.19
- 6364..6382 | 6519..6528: 0.33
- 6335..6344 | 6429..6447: -0.42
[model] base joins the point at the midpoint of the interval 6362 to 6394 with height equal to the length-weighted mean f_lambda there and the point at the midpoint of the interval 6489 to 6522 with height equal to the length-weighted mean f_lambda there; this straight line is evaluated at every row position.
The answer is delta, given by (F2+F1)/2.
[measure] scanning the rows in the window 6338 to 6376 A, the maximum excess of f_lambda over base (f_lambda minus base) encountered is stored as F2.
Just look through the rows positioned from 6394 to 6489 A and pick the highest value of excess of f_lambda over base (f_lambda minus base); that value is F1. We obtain 5.7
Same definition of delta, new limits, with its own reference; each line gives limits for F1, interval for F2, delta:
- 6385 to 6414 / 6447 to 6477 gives 6.2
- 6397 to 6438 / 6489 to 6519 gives 2.4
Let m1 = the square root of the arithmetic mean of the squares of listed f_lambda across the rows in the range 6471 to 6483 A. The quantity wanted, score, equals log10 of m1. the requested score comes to 1.511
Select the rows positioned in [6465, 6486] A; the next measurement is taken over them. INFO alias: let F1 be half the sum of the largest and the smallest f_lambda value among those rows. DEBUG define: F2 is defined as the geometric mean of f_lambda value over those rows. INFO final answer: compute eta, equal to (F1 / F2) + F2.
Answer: 34.9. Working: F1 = 33.3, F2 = 34.0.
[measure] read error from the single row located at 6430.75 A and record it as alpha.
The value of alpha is 1.60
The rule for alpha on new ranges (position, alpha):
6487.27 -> 1.70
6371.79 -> 1.50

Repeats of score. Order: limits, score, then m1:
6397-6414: 1.530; 33.9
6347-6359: 1.532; 34.1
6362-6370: 1.541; 34.8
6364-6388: 1.558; 36.2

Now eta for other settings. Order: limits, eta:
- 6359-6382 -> 36.9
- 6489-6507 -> 36.5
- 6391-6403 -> 35.5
